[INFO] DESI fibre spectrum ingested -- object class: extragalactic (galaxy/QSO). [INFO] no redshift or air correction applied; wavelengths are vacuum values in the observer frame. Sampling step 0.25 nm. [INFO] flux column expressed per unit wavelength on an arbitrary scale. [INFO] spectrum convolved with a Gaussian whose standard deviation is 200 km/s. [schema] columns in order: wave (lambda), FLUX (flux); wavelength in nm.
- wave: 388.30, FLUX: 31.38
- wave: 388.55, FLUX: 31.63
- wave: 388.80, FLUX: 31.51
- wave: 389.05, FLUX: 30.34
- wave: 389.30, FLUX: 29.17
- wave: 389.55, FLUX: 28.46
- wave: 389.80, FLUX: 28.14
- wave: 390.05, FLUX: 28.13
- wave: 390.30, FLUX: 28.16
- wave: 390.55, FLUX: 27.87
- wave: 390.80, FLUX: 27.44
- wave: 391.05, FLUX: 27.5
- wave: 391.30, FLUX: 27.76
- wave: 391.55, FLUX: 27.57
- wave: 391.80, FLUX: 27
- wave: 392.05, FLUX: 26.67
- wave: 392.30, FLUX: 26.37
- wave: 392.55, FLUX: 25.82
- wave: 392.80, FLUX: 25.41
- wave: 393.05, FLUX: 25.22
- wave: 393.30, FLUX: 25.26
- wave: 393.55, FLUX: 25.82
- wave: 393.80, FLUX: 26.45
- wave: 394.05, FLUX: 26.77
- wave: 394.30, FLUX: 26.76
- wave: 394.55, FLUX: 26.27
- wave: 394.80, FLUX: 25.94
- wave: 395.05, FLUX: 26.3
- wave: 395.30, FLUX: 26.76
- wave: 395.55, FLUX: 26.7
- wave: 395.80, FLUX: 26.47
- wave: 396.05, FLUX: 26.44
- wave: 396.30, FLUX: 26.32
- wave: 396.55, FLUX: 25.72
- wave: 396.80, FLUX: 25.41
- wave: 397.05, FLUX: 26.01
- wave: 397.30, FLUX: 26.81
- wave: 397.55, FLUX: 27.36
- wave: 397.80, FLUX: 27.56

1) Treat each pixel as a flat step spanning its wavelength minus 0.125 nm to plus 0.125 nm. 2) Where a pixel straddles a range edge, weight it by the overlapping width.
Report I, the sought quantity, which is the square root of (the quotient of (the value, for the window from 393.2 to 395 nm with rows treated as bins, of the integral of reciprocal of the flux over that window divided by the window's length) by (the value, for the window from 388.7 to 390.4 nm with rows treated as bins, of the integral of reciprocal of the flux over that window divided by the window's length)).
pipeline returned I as 1.05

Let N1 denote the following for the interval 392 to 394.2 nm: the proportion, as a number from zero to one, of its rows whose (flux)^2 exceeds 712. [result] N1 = 0.1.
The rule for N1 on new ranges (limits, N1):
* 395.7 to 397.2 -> 0.0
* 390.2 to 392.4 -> 0.8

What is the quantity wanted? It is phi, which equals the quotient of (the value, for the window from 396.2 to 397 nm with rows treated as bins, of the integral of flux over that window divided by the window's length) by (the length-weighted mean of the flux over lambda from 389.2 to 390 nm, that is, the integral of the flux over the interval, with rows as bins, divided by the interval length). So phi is 0.91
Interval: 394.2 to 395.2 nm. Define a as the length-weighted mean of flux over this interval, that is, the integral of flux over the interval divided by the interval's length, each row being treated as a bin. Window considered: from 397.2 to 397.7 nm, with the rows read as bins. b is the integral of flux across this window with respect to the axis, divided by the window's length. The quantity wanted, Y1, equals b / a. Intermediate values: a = 26.3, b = 27.1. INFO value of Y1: 1.03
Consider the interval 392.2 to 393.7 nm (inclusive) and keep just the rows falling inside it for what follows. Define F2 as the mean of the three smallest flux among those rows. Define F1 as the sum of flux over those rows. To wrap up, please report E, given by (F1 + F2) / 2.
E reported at 90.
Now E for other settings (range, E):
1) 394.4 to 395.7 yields 79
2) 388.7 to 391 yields 144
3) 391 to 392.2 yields 82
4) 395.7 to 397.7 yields 118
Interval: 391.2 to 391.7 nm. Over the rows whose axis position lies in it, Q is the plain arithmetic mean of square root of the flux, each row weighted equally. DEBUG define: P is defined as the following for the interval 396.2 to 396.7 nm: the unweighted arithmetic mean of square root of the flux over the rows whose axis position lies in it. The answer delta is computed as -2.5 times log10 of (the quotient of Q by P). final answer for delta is -0.03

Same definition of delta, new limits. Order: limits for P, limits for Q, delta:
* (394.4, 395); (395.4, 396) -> -0.01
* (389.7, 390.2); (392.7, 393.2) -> 0.06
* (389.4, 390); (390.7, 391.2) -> 0.02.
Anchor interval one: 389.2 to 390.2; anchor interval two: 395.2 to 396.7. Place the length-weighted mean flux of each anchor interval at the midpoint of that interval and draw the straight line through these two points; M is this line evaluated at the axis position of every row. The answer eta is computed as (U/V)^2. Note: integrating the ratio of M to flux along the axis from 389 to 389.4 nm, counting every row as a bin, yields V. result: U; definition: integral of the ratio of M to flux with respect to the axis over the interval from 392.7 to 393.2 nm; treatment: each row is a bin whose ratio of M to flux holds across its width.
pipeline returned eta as 2.0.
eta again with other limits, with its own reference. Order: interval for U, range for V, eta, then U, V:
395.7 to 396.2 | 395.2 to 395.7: 1.0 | 0.50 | 0.497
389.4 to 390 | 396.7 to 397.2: 1.4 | 0.60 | 0.505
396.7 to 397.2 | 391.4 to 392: 0.7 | 0.51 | 0.612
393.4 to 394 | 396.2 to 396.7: 1.5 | 0.62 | 0.505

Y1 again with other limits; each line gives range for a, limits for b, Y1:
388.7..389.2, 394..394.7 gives 0.86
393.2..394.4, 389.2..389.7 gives 1.10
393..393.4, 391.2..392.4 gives 1.07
